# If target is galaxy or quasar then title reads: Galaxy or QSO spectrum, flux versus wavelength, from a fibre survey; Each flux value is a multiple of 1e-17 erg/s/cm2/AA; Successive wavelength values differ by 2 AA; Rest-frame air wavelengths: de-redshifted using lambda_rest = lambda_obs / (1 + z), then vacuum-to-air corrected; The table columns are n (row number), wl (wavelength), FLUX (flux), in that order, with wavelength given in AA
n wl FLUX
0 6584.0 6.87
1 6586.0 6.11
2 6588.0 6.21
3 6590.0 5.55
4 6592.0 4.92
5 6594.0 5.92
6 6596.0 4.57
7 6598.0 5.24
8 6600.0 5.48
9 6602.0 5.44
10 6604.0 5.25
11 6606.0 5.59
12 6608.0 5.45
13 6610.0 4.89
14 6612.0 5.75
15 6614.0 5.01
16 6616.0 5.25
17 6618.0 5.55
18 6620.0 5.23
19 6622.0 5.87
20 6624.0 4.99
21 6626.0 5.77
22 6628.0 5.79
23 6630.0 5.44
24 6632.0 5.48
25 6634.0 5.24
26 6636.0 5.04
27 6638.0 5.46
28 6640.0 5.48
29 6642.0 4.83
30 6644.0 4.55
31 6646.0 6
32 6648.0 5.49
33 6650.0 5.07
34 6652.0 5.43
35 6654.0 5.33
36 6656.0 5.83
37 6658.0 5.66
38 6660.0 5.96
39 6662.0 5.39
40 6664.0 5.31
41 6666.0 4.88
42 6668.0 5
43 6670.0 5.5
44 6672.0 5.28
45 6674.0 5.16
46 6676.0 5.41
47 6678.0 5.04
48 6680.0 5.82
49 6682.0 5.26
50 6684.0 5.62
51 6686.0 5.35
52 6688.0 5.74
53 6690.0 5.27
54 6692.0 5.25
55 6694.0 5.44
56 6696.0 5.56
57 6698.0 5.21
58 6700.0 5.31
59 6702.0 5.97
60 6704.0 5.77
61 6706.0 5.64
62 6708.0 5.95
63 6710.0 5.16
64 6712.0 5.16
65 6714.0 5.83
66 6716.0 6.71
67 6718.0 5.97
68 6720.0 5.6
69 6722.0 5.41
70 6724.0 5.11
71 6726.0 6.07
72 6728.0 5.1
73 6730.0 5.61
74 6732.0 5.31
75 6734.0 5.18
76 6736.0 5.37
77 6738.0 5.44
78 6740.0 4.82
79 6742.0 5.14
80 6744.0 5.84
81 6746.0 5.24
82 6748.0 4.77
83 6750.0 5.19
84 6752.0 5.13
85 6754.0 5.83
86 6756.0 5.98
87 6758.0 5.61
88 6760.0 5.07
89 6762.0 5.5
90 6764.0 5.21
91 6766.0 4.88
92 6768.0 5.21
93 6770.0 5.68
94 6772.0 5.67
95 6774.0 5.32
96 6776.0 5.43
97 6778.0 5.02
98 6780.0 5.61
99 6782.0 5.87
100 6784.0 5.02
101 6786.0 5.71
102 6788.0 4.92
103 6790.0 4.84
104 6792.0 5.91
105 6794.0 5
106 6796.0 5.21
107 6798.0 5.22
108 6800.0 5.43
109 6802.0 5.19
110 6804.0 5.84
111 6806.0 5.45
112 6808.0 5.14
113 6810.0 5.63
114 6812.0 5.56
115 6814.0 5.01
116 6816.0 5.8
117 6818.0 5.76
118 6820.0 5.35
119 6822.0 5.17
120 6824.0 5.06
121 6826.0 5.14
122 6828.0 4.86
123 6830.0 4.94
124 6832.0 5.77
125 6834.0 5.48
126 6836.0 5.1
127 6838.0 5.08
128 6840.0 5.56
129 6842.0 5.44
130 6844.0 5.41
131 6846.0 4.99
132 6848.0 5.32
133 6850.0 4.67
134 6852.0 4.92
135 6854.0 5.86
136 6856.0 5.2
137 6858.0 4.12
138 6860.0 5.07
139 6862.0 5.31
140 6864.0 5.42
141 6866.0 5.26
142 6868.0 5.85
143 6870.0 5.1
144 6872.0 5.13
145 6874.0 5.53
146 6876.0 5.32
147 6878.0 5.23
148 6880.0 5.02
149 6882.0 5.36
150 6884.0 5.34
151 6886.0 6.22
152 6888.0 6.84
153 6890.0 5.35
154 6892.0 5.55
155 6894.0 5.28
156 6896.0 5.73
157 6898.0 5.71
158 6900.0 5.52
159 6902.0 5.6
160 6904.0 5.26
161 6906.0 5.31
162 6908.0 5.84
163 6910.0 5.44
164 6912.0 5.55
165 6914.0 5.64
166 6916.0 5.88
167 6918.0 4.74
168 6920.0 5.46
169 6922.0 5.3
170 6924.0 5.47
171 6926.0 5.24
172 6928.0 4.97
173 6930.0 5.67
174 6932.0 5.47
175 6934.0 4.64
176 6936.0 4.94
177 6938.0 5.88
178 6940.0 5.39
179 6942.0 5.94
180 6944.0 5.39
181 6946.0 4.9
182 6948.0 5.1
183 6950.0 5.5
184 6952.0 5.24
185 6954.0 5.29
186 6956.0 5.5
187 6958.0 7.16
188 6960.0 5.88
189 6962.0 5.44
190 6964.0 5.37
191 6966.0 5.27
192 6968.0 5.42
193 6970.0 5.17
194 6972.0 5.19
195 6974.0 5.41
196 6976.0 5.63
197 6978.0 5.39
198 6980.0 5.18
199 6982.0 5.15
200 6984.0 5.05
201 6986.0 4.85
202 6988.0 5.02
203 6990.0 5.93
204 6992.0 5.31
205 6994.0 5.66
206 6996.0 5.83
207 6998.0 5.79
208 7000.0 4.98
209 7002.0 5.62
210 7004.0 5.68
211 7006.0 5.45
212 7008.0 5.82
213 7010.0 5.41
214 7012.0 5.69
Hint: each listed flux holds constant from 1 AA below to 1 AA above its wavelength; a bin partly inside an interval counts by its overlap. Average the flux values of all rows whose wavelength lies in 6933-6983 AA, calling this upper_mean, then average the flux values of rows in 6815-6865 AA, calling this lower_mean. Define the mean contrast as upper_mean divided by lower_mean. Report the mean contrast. 1.035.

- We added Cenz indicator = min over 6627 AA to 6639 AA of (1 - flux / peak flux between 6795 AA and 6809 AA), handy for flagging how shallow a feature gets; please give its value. 0.01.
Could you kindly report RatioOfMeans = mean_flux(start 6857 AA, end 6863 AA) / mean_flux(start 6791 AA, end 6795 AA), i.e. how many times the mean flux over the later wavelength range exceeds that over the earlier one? 0.89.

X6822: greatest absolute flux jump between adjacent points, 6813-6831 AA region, 0.79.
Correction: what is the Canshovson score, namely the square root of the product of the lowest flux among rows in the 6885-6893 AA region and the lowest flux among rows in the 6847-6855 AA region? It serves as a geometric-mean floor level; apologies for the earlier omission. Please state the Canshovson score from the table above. 5.00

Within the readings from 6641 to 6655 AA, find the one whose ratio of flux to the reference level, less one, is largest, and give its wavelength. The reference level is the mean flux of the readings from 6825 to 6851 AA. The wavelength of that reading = 6646.0 AA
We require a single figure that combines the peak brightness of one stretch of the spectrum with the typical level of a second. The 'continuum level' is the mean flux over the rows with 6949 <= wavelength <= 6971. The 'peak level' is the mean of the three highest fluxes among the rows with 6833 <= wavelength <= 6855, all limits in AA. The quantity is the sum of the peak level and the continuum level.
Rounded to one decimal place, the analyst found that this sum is 11.2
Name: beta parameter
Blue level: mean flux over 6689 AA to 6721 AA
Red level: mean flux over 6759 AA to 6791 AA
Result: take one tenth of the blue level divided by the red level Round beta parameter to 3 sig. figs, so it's 0.106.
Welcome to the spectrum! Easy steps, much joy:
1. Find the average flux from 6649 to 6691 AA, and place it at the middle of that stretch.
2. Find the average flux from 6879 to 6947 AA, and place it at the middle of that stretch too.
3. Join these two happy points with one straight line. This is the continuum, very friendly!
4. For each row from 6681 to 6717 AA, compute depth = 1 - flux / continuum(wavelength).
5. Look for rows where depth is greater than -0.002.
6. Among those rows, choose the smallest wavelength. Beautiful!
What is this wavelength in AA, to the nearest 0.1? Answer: 6682.0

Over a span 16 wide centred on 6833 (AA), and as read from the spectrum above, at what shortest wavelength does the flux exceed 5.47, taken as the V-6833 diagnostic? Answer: 6832.0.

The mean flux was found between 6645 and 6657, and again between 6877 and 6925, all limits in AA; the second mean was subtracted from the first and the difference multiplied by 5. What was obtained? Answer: 0.0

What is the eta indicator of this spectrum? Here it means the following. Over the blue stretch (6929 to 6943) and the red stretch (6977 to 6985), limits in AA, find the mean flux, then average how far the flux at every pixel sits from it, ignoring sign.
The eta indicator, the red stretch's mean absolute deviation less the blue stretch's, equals -0.27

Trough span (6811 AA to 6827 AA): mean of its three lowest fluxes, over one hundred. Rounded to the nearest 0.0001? 0.0507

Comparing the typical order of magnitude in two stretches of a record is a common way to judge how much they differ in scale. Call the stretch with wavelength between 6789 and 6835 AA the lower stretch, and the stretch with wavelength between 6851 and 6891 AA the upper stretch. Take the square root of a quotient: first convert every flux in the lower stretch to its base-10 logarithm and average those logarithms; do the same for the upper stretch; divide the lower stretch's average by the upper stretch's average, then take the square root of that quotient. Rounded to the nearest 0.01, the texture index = 1.00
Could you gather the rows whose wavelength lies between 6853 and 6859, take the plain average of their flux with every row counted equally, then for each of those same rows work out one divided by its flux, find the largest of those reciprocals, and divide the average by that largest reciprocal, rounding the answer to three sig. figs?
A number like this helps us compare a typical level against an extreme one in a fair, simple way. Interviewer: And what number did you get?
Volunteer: 20.8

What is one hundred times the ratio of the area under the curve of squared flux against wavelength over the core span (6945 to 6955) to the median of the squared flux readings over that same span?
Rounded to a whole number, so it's 989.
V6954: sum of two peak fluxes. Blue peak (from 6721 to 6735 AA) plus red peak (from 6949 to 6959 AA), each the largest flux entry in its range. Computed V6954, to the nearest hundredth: 13.23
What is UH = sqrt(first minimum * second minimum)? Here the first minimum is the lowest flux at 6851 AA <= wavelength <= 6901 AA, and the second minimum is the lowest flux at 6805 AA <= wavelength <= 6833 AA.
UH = 4.47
